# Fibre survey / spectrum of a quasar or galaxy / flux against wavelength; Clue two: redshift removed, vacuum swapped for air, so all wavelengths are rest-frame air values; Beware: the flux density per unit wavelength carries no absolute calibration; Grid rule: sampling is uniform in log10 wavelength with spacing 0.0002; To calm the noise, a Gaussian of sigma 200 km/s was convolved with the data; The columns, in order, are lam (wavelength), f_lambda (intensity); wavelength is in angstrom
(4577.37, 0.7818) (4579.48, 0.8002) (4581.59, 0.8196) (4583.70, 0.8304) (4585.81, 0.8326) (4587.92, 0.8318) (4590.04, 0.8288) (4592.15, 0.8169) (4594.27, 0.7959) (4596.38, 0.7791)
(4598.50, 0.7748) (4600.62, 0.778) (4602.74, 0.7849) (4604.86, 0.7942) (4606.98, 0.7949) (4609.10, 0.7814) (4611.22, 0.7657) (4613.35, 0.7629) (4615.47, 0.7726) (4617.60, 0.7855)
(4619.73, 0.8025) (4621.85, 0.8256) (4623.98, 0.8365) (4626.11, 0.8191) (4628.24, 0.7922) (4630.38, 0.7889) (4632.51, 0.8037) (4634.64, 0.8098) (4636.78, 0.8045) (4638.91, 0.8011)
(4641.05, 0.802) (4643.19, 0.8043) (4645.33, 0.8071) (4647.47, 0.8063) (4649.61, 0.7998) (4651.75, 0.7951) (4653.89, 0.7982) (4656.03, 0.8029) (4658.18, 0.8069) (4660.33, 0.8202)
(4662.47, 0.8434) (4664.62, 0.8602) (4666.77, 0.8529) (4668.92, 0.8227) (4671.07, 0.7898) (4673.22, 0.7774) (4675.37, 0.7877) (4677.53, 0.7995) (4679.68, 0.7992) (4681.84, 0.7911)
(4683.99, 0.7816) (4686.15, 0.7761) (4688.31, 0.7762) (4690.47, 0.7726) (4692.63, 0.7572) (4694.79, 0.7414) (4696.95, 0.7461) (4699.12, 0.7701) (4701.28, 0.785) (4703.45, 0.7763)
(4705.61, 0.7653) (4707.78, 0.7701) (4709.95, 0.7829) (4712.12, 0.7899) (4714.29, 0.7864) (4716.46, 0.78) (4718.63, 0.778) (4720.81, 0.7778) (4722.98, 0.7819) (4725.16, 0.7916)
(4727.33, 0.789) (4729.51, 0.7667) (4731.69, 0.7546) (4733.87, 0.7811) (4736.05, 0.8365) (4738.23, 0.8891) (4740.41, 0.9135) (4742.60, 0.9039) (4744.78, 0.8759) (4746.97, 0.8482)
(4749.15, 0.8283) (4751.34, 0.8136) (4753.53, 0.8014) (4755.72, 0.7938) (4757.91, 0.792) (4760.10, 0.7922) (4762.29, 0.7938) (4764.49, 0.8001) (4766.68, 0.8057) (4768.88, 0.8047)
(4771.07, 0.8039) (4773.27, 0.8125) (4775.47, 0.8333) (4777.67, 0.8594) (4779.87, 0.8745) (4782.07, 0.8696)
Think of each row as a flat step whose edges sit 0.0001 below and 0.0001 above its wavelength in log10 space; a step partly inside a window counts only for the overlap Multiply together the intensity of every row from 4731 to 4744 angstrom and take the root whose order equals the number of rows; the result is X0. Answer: 0.844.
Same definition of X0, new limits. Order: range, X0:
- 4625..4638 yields 0.803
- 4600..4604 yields 0.781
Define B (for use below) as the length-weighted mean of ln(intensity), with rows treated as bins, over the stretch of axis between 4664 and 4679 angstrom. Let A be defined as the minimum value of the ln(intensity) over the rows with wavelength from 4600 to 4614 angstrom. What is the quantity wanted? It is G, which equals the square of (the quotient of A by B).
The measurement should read 1.7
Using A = -0.271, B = -0.210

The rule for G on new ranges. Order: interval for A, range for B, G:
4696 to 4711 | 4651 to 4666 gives 2.2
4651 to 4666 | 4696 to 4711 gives 0.8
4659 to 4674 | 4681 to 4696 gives 0.9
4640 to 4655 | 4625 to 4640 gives 1.1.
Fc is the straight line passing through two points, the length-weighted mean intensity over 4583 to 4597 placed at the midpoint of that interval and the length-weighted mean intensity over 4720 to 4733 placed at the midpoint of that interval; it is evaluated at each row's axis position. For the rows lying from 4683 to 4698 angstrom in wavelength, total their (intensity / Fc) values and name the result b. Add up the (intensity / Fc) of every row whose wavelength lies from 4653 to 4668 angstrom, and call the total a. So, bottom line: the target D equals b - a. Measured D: -0.5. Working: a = 7.3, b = 6.79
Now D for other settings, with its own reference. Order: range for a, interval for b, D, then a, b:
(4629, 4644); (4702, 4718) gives 0.0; 7.0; 6.97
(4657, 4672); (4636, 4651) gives -0.3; 7.3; 7.02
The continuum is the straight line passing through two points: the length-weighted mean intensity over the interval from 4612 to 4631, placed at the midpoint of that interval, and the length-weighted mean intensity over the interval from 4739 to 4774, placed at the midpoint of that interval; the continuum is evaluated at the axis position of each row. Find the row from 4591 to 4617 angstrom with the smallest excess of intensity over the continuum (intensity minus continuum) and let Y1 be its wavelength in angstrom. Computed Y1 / 4613.35 angstrom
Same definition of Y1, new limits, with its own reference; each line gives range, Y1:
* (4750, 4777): 4760.10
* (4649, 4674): 4673.22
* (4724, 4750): 4731.69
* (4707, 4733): 4731.69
